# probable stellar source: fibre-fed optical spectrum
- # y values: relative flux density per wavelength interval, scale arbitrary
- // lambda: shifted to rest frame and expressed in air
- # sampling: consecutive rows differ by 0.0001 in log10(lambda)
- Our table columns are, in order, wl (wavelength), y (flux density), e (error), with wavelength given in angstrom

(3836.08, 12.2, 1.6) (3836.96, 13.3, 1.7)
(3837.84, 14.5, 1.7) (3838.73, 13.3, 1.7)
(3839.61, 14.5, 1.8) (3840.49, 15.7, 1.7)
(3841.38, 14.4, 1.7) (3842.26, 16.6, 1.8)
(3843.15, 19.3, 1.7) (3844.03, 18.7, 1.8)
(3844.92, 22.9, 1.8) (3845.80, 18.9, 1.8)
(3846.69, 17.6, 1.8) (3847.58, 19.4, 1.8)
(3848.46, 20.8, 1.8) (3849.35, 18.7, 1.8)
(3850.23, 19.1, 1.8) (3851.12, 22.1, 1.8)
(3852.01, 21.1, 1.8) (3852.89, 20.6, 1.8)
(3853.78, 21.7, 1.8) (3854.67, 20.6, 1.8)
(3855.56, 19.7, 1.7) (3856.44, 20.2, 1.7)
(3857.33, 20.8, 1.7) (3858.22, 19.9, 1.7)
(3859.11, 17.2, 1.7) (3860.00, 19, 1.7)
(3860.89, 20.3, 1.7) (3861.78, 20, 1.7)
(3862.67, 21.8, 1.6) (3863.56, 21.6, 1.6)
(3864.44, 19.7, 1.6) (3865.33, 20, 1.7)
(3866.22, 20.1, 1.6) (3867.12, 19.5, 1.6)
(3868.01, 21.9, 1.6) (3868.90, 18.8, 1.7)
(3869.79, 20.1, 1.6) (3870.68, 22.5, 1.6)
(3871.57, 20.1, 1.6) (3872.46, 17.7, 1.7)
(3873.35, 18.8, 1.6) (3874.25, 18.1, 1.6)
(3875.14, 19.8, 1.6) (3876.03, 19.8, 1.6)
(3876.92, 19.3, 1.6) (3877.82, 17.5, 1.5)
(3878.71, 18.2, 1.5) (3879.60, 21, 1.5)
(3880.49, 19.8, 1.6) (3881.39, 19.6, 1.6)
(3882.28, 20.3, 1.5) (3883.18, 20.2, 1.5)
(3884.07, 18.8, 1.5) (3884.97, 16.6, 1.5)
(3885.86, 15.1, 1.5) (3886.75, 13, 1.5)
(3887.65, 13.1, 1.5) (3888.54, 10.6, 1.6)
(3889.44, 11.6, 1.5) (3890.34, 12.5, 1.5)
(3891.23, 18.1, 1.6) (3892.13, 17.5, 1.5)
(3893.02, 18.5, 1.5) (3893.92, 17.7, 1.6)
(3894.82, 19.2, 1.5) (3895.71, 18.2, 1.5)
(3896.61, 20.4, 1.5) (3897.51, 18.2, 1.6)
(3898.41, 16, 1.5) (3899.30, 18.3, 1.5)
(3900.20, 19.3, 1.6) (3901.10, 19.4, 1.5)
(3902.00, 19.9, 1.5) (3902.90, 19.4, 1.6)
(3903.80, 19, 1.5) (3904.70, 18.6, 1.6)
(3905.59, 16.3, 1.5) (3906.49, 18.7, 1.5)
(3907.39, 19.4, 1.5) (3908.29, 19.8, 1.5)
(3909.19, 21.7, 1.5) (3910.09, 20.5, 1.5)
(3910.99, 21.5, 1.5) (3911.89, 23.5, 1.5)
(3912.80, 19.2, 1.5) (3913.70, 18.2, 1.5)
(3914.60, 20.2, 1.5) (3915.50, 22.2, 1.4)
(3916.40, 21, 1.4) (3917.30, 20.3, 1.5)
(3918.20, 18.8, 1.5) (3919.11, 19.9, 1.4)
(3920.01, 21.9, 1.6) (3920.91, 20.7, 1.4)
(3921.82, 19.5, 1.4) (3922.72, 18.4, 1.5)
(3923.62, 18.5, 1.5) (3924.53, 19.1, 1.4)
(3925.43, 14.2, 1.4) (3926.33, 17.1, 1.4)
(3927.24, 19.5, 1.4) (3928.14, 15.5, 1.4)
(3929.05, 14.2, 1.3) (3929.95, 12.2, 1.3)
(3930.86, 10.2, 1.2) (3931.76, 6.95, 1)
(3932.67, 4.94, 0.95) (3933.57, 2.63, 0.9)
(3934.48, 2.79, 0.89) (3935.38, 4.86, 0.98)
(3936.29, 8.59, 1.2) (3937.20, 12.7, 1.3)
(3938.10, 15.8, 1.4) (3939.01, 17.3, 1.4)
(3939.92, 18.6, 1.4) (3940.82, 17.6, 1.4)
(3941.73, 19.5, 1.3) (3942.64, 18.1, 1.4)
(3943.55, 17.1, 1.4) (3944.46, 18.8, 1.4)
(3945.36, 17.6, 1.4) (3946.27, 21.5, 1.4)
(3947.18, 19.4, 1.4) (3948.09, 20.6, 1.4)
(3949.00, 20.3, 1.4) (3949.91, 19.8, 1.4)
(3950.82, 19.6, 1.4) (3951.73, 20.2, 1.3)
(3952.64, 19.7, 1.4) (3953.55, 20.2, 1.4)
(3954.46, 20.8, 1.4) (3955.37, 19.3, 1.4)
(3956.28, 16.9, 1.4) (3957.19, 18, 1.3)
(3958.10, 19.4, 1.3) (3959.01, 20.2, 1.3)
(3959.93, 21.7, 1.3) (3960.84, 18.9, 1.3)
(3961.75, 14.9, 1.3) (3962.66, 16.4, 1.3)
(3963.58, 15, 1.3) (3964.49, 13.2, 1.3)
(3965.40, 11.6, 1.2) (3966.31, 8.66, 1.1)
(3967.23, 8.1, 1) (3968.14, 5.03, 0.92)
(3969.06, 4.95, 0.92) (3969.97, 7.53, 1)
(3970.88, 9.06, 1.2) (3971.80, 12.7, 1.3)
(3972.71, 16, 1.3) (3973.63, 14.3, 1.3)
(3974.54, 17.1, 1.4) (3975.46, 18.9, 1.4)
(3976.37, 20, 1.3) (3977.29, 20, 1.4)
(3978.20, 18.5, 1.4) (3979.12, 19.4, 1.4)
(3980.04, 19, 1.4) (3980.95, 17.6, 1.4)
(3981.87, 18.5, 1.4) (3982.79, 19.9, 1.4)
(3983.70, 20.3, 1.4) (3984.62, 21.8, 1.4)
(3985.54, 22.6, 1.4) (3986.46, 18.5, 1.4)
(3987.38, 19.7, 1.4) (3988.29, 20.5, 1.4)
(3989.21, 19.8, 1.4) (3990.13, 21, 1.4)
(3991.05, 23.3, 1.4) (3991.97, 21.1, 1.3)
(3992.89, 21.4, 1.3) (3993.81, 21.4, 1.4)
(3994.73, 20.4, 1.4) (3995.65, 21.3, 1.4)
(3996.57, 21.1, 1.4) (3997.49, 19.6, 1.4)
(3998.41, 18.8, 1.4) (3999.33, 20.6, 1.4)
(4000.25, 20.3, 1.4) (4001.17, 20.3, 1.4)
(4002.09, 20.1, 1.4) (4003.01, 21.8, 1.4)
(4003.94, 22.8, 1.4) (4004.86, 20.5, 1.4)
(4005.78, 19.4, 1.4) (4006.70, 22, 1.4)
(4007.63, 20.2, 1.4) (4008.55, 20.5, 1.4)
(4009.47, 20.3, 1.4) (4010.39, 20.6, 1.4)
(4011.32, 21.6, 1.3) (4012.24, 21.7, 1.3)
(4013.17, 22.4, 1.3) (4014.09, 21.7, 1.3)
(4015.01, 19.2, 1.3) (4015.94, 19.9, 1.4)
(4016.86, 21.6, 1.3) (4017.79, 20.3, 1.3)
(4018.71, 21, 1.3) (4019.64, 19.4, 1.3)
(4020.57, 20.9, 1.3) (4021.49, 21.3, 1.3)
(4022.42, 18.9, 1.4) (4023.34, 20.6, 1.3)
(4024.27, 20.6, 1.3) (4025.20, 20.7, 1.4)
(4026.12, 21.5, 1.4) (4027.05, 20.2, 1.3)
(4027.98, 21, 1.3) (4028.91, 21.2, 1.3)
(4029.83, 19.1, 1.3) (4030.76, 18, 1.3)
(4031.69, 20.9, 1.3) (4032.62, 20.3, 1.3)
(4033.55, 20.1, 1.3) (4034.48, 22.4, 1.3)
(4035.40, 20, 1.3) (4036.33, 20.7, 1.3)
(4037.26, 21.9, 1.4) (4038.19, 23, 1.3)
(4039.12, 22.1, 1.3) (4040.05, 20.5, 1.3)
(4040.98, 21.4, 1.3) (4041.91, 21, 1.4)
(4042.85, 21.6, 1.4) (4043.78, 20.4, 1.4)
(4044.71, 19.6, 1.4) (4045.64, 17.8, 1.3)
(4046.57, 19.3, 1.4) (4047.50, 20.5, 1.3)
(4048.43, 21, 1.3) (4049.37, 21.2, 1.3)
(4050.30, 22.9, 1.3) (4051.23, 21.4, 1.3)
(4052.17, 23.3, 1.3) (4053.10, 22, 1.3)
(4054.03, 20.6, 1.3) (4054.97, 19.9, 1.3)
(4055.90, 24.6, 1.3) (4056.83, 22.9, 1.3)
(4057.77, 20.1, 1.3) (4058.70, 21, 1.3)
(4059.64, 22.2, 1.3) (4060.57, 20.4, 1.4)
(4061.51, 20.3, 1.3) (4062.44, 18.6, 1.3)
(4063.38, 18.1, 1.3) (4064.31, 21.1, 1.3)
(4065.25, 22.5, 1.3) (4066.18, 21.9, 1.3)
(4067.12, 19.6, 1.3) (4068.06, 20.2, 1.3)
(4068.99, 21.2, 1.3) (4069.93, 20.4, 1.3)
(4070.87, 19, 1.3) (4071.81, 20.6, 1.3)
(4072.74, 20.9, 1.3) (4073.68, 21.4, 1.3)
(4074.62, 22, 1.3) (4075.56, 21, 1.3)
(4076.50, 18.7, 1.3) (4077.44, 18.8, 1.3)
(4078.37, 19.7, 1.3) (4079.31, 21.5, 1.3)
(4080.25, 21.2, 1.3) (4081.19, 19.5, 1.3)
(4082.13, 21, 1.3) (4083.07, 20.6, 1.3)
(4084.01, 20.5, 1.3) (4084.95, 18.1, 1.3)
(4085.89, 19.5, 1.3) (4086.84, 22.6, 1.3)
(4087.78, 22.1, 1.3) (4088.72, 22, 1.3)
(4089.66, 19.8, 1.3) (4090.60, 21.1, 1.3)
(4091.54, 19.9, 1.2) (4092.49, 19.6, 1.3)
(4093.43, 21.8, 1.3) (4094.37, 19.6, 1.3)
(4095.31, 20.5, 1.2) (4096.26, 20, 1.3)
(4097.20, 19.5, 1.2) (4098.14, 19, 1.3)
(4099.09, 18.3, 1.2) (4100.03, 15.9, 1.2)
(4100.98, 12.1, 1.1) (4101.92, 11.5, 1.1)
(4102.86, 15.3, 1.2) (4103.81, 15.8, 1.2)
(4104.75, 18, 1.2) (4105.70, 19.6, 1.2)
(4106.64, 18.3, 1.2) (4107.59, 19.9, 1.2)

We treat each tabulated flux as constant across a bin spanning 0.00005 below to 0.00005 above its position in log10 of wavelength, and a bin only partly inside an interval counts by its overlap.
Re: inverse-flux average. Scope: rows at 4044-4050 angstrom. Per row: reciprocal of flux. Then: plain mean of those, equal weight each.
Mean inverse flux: 0.050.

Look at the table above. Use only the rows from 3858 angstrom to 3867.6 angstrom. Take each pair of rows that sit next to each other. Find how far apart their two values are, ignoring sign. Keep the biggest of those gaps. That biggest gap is 2.7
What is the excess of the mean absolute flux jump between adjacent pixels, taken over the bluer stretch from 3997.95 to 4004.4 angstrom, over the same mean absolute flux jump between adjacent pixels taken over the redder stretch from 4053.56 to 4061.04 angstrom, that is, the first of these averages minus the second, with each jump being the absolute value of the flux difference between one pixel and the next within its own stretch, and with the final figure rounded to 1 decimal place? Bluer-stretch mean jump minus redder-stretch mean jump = -1.1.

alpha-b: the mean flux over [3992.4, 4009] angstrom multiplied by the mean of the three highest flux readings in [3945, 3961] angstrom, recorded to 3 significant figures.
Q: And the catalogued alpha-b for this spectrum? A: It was 441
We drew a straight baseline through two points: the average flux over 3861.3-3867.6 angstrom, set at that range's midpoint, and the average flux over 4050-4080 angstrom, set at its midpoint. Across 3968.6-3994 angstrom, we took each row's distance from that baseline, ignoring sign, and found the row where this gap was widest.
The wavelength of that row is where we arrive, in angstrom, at 3969.06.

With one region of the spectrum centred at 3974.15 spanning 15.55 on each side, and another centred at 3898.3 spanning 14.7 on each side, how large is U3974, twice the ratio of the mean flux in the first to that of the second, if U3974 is 1.81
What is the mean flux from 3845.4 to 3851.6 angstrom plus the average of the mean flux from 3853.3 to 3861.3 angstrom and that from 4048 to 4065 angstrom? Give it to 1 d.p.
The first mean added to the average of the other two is 40.1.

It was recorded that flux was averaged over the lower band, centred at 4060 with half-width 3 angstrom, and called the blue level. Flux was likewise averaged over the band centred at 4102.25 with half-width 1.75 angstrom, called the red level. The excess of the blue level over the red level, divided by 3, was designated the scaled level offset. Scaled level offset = 2.3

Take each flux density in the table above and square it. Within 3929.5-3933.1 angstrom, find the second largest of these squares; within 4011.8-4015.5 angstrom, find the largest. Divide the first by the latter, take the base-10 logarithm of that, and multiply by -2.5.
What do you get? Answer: 1.71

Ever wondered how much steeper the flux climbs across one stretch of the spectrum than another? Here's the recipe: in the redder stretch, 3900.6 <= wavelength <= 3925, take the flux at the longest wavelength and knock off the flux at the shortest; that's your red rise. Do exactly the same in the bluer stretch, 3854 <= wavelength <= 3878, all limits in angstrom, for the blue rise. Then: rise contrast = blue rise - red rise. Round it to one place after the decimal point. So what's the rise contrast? -2.8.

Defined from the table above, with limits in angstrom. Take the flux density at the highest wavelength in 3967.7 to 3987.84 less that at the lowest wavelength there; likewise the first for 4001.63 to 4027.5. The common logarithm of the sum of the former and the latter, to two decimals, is 1.17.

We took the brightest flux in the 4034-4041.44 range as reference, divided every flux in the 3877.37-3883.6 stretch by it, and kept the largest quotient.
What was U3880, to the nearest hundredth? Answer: 0.91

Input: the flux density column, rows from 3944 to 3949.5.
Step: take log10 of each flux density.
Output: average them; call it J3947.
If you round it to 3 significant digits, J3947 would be 1.29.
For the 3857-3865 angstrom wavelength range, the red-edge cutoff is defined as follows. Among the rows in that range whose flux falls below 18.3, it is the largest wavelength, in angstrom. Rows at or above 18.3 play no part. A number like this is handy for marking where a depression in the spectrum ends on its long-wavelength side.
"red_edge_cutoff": 3859.11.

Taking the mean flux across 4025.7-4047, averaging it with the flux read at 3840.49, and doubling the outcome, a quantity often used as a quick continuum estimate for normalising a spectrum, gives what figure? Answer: 36.3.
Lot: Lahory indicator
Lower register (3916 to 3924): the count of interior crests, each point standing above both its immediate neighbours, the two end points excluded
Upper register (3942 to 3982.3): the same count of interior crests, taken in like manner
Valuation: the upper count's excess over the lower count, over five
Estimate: 1.6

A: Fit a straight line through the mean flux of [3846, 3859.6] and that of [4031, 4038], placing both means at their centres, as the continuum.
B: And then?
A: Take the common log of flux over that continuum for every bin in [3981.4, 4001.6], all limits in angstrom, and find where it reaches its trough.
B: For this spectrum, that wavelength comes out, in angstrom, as 3986.46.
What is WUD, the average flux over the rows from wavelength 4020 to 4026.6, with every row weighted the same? 20.6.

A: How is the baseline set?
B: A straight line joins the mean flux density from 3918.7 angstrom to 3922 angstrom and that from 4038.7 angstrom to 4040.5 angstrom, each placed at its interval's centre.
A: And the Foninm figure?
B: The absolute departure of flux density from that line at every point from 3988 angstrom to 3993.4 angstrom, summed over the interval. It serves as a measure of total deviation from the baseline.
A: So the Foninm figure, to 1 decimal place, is 4.5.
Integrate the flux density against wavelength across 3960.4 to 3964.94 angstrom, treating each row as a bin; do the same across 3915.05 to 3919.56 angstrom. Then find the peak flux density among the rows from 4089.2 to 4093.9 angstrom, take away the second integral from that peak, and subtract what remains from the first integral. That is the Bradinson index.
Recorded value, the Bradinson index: 142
